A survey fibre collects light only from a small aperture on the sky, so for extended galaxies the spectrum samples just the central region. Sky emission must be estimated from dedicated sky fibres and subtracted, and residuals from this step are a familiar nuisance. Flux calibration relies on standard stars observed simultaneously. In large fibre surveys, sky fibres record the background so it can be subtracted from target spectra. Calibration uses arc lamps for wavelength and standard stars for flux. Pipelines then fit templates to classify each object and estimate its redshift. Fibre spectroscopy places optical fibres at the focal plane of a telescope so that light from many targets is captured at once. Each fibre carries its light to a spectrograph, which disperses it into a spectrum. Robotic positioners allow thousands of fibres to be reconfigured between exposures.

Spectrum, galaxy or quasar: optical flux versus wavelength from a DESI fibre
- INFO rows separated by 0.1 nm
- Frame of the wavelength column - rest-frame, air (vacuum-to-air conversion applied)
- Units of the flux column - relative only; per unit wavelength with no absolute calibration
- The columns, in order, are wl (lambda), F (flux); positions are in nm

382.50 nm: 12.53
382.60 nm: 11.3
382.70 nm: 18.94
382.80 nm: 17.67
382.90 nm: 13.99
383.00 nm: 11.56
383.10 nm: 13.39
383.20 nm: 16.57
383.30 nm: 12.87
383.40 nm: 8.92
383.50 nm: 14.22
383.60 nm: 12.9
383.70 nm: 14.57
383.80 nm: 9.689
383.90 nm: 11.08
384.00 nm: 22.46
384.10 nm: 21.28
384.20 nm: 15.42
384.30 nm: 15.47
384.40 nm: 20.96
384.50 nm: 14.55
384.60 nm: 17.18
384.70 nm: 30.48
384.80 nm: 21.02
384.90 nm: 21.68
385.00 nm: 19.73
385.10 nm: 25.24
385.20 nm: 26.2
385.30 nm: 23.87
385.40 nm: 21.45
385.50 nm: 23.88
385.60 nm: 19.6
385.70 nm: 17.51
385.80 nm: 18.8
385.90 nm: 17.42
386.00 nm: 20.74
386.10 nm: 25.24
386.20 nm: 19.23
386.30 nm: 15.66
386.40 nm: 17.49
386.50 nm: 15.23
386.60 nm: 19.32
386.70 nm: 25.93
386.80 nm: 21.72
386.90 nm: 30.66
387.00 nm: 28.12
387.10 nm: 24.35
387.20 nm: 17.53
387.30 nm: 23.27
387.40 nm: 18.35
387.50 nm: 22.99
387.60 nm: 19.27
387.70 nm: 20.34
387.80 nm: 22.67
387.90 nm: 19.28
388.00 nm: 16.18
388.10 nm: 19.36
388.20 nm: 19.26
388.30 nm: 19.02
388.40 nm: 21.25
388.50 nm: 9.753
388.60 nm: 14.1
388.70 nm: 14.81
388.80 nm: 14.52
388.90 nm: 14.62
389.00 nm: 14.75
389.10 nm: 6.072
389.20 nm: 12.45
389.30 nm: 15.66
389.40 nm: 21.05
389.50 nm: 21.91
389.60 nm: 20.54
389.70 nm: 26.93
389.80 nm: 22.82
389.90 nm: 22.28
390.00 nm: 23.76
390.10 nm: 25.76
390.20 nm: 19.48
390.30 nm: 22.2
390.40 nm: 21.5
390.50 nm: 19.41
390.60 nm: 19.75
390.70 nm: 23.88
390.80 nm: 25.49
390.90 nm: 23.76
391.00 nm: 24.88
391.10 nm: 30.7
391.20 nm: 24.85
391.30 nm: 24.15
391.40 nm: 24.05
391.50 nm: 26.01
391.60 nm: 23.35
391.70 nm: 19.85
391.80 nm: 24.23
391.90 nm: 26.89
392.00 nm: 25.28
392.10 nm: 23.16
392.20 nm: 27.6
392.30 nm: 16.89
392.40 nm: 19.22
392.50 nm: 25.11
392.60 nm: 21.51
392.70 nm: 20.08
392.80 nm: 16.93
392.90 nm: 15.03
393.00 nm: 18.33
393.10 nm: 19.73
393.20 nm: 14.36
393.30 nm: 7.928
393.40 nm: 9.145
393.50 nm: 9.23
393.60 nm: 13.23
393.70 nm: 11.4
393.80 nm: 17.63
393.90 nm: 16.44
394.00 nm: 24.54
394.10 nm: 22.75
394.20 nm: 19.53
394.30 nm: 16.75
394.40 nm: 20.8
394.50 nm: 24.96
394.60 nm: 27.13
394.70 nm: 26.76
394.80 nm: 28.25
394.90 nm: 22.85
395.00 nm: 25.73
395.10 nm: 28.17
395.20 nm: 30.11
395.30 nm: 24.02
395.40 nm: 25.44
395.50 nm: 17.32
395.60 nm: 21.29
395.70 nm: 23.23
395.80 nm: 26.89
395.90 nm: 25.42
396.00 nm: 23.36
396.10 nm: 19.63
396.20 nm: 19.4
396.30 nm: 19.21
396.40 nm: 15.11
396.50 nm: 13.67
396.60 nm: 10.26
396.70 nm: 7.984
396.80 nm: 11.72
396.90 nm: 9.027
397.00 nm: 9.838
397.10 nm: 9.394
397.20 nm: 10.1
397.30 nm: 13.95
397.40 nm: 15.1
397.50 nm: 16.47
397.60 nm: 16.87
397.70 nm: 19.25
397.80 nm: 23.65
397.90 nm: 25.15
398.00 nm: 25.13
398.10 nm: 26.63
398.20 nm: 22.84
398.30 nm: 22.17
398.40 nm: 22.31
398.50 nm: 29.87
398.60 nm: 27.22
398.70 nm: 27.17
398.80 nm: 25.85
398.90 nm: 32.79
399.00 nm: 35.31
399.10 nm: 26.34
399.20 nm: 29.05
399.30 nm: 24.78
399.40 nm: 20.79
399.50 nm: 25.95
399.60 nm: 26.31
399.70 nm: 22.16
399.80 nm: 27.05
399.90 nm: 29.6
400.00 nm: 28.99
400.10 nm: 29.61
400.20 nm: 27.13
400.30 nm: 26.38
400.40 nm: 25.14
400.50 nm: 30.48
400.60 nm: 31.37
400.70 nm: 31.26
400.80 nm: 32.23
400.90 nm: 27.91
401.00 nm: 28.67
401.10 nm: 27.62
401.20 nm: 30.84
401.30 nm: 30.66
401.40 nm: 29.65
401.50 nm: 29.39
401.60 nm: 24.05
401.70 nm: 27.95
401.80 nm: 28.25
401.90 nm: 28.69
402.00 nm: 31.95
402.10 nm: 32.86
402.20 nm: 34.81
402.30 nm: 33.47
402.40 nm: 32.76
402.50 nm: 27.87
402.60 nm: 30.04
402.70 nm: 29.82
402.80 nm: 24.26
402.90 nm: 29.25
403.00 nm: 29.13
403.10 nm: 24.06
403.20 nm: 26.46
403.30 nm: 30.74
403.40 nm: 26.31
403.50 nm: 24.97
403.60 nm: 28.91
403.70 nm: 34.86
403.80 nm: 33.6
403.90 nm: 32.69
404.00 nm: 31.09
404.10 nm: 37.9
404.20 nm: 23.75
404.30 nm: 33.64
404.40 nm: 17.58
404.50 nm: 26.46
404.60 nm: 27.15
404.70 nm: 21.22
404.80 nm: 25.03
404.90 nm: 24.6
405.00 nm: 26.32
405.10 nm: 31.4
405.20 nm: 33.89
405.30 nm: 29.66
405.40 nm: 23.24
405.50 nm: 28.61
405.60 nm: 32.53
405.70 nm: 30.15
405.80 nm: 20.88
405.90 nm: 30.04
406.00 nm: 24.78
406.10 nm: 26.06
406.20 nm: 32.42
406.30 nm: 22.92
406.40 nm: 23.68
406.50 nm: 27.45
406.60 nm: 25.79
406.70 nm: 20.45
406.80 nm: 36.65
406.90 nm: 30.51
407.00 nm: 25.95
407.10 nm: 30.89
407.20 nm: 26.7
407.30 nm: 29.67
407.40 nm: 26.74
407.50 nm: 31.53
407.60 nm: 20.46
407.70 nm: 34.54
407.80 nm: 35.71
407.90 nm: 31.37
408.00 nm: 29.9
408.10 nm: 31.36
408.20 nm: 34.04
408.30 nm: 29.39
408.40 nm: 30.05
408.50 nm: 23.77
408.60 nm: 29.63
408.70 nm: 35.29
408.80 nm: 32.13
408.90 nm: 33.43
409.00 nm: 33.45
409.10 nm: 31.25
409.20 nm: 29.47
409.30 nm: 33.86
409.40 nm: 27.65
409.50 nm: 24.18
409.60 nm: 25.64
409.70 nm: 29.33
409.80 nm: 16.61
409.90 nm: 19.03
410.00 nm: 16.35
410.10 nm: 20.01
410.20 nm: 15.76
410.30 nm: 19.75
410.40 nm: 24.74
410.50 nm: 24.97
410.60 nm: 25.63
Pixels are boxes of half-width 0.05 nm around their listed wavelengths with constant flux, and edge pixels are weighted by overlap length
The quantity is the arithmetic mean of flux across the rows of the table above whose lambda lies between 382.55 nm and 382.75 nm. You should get 15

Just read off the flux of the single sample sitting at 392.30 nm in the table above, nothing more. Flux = 16.89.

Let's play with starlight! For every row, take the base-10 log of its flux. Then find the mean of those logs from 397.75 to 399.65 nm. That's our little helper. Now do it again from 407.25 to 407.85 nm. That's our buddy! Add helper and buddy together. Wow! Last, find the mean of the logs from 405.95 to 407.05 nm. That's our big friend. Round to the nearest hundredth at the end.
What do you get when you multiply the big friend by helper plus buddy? 4.11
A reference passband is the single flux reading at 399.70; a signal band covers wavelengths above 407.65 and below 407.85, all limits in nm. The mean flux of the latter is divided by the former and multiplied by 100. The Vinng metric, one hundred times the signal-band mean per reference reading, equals 159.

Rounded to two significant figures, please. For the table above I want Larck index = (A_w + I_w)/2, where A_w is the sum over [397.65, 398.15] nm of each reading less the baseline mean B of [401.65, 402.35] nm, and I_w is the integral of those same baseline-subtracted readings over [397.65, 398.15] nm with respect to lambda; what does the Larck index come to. -20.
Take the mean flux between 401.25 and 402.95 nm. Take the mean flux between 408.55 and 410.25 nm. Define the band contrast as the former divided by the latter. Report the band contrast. 1.1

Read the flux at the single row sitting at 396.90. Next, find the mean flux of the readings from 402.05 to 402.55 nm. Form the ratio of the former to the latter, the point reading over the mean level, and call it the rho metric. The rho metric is 0.28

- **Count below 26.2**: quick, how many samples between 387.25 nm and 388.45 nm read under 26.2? 12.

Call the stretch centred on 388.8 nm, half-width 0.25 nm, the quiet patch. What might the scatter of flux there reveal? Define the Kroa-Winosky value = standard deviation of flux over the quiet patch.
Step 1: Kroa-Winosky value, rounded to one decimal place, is 0.3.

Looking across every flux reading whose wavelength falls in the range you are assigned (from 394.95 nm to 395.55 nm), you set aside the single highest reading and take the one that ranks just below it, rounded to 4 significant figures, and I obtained 28.17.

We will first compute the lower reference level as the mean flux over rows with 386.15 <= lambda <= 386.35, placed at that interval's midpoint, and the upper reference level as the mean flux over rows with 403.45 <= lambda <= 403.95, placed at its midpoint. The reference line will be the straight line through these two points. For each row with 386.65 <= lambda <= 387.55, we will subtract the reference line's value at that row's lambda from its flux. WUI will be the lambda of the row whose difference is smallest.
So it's 387.20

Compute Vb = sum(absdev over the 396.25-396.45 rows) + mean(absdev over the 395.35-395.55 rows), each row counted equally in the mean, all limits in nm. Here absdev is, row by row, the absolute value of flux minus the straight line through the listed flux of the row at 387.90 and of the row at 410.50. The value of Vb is 13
